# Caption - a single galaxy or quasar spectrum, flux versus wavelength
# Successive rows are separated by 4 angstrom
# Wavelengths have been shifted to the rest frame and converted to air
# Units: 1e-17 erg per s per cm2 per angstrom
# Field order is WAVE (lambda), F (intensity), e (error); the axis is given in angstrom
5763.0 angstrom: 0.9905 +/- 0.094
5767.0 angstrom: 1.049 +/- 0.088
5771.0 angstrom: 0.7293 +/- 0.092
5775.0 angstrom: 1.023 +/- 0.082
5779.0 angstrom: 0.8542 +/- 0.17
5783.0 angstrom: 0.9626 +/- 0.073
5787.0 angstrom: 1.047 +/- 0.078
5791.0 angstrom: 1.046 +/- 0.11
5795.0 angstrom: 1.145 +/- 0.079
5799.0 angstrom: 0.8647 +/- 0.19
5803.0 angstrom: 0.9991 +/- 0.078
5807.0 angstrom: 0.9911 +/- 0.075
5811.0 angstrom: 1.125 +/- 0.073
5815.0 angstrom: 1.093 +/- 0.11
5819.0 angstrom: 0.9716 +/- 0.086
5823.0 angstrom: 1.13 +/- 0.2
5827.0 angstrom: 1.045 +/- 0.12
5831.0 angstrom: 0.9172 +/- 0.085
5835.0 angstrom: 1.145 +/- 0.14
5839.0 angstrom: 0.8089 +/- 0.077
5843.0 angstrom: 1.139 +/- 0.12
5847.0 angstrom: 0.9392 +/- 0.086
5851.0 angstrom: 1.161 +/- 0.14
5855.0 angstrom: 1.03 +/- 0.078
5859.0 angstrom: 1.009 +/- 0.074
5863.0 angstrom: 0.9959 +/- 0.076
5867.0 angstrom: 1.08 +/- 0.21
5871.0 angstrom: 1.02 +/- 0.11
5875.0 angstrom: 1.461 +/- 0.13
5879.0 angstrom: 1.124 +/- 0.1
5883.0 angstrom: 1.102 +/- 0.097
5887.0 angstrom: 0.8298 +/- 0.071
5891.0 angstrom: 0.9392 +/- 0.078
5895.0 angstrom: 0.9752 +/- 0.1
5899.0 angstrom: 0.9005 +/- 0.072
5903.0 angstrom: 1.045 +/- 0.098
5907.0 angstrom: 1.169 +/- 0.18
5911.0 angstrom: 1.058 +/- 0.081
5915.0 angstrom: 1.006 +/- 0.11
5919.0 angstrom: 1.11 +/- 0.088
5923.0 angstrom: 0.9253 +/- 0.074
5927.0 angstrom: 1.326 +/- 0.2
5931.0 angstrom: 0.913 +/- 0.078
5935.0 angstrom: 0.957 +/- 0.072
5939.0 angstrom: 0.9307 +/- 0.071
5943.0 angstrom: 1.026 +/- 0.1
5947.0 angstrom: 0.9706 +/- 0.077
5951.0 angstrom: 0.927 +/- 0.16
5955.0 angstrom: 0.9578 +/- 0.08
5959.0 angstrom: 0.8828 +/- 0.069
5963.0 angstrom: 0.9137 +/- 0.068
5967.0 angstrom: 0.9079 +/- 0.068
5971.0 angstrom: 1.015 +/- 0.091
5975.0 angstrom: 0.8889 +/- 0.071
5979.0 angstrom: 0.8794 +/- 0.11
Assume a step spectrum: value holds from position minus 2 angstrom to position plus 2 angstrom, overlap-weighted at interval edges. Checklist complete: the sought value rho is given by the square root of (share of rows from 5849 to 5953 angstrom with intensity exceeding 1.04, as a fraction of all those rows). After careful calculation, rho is 0.620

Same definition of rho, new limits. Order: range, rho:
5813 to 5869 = 0.707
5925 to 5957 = 0.354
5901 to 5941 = 0.707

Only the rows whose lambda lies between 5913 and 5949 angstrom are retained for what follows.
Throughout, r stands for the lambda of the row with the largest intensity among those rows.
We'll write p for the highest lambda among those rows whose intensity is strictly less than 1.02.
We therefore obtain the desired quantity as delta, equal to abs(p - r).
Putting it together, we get 20 angstrom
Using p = 5947.0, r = 5927.0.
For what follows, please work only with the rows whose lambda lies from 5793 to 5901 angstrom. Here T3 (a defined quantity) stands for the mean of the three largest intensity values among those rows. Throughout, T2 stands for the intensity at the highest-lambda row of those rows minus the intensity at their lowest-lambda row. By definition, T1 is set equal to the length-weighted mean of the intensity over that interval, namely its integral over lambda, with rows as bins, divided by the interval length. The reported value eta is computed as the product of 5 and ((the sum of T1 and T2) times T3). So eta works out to 5.0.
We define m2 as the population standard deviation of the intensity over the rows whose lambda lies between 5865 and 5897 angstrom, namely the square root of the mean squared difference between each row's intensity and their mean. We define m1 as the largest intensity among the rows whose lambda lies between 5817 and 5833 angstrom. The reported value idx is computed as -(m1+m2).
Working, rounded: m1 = 1.13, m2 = 0.17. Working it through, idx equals -1.30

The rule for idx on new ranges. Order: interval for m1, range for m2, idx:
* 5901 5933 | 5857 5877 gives -1.50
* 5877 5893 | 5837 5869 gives -1.23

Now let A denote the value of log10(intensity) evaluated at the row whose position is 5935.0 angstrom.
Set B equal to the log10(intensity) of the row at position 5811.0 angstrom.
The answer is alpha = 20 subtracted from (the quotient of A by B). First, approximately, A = -0.02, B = 0.05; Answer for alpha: -20.4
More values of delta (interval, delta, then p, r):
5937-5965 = 20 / 5963.0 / 5943.0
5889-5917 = 8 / 5915.0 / 5907.0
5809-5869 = 12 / 5863.0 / 5851.0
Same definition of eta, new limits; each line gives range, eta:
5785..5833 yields 5.1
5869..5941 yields 6.3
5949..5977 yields 4.3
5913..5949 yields 5.7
